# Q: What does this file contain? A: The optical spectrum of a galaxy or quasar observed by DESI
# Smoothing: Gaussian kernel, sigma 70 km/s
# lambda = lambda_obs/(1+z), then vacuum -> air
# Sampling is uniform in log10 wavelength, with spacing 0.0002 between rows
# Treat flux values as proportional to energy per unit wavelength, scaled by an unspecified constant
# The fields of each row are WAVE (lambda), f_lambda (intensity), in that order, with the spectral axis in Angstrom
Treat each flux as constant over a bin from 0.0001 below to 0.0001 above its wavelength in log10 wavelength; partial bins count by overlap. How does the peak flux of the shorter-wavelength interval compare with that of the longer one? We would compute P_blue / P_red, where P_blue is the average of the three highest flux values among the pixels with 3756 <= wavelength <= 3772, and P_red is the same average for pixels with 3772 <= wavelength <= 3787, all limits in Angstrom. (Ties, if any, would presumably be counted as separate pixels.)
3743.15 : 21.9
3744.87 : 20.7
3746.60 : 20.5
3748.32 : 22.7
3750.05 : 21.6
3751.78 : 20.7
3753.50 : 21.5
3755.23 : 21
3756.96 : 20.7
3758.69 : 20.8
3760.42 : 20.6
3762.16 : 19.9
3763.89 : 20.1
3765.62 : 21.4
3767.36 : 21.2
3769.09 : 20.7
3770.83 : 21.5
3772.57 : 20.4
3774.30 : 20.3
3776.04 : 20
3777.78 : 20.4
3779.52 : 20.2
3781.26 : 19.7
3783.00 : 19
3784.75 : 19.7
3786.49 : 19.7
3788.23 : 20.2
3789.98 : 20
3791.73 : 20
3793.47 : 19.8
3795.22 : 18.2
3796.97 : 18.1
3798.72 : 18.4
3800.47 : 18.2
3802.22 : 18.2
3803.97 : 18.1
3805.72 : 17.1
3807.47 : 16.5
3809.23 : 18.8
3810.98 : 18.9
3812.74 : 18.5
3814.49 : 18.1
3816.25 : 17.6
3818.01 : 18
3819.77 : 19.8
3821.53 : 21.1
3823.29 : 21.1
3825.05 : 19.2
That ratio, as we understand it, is 1.049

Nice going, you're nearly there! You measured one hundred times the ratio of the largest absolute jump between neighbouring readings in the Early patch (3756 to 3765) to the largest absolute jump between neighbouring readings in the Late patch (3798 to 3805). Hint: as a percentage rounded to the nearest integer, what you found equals 350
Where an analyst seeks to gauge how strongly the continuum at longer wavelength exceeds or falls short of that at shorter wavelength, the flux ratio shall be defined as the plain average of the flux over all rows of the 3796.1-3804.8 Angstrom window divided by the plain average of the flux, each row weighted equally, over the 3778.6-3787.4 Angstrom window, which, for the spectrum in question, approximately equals 0.93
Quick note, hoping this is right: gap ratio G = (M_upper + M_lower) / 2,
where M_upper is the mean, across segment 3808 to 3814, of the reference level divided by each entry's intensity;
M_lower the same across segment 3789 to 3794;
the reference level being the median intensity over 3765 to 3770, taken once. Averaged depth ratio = 1.10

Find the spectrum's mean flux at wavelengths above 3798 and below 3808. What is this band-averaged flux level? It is 17.8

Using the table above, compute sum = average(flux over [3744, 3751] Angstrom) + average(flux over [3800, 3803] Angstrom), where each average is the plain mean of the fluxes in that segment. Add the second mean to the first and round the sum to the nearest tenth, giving 39.6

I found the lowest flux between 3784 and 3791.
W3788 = 19.7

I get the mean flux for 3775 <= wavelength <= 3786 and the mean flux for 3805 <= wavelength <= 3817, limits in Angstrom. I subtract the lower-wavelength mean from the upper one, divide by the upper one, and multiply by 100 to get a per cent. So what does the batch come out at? -11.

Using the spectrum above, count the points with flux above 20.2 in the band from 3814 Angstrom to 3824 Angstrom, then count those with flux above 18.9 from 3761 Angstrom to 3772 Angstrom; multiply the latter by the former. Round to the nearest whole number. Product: 12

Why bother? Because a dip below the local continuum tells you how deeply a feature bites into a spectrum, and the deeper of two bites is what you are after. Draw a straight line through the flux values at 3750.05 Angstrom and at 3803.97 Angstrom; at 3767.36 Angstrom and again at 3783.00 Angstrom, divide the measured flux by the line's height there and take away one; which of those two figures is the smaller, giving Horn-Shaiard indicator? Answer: -0.024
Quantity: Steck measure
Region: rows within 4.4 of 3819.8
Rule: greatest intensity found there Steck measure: 21.1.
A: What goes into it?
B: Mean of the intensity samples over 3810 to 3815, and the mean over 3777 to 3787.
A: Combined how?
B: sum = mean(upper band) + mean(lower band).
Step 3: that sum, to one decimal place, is 38.3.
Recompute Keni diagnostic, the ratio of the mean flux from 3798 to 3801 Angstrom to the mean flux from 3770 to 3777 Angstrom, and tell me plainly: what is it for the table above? 0.891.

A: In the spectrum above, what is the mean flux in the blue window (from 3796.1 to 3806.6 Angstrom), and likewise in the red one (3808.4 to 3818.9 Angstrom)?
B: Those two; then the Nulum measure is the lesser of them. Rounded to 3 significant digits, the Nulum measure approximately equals 18.0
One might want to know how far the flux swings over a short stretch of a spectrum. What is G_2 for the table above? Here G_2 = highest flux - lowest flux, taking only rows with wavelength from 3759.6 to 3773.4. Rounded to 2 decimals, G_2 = 1.60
